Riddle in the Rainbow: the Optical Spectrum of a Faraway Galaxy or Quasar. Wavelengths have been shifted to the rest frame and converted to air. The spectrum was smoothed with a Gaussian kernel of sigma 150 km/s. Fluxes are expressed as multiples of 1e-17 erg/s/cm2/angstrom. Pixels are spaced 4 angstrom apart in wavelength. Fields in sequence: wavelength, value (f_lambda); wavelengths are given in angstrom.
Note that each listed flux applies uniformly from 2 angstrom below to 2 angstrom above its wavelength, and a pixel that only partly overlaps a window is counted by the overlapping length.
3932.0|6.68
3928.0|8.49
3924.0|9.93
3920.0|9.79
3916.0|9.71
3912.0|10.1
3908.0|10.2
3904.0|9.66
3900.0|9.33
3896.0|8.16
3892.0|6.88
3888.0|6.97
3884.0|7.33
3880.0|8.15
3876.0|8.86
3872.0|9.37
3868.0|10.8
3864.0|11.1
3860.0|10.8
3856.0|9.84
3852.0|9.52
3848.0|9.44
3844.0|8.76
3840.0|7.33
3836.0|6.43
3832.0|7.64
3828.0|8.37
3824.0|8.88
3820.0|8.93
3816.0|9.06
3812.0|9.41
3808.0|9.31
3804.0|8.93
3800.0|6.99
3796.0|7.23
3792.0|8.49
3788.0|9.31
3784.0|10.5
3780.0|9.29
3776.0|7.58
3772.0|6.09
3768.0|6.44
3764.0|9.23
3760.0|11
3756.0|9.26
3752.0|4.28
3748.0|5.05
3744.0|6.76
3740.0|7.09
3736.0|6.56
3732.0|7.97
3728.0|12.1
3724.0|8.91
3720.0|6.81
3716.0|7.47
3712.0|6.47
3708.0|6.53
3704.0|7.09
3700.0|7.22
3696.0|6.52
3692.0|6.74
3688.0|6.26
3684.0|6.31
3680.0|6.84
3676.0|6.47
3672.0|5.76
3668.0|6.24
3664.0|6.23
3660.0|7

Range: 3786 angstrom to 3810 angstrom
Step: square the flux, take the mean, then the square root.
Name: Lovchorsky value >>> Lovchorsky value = 8.4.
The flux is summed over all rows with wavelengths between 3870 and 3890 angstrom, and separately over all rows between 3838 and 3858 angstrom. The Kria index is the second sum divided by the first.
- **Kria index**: 1.10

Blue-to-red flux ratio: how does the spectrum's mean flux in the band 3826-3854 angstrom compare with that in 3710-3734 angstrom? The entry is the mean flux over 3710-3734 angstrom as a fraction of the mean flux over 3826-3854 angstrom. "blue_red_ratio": 1.01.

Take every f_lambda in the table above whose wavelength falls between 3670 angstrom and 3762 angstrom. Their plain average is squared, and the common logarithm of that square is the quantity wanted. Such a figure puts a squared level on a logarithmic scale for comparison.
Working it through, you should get 1.71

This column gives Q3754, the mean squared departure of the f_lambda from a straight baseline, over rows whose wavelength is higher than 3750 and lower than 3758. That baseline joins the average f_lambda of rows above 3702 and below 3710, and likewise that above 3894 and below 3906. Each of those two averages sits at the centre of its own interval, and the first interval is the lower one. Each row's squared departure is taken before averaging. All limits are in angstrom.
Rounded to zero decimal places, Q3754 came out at 6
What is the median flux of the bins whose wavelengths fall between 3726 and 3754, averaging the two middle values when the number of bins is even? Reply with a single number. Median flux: 6.8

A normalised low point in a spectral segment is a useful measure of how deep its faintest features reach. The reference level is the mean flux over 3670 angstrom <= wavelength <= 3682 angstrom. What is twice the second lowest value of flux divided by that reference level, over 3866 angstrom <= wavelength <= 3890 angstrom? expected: 2.31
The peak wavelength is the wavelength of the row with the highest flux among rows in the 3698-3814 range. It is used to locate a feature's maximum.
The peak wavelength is 3728.0 angstrom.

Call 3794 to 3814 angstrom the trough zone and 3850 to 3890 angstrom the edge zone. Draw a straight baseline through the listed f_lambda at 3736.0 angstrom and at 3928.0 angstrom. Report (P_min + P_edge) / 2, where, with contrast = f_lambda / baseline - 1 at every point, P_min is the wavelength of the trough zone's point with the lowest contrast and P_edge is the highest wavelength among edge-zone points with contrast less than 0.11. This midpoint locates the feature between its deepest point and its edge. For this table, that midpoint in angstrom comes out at 3844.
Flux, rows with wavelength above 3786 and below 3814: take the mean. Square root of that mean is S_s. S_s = 2.92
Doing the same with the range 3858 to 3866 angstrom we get 3.31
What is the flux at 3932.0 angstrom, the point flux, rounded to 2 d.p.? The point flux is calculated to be 6.68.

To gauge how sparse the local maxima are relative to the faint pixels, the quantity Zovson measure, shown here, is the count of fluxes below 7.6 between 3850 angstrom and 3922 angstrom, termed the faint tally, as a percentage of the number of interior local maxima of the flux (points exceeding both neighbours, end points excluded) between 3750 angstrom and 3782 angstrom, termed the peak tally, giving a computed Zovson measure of 300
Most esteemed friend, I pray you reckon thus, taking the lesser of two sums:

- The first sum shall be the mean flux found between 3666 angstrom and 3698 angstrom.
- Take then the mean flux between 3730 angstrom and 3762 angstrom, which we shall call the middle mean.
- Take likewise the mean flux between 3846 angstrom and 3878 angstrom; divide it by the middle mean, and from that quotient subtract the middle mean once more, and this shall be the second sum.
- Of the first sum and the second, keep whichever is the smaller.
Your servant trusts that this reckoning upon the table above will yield -5.9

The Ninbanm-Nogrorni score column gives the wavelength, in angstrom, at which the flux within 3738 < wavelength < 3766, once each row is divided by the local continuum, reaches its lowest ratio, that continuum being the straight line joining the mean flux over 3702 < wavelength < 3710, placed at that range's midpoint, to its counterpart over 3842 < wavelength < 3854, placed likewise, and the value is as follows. 3752.0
